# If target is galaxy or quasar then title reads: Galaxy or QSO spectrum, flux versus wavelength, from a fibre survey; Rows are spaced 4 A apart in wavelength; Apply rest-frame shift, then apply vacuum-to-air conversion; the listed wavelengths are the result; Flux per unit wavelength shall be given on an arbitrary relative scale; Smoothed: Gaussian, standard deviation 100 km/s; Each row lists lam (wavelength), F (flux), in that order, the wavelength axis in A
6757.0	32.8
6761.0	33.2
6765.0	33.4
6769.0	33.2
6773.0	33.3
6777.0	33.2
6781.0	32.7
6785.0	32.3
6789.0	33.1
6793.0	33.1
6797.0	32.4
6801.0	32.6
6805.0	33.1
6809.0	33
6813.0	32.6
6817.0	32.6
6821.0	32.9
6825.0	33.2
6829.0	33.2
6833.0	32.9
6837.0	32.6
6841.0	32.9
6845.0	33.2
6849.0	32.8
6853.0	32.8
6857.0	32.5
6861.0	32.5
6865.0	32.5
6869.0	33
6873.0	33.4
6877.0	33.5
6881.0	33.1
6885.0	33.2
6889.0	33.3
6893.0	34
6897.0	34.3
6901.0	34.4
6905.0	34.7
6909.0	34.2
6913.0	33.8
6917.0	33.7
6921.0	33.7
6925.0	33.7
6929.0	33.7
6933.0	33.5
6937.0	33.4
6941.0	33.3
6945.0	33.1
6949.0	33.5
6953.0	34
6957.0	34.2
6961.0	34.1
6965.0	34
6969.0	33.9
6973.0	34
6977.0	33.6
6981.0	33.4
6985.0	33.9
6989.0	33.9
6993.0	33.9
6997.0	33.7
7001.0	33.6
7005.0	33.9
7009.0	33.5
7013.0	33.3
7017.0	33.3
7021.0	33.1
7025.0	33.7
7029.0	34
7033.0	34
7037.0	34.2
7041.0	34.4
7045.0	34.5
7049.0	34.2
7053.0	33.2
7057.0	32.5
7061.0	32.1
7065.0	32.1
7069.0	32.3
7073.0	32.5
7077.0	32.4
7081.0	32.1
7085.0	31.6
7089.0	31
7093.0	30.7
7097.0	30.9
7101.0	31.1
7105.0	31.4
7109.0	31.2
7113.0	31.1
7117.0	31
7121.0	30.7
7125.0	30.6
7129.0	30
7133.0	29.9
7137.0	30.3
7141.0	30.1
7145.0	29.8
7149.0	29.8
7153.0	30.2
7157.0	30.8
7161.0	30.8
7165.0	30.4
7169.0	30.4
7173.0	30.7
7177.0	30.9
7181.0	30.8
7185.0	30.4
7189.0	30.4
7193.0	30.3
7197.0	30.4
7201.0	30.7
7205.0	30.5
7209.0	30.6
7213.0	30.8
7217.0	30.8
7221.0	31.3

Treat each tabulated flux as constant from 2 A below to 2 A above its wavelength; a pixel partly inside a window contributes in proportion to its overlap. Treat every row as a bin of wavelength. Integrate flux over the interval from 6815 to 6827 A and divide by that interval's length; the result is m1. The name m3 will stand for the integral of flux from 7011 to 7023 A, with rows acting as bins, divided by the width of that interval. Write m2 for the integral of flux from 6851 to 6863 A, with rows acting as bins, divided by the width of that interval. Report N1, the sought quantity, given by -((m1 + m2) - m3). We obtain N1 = -32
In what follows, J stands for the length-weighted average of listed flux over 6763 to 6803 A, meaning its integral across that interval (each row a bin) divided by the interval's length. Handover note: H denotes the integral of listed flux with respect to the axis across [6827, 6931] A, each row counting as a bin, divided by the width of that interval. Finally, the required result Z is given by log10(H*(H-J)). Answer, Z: 1.17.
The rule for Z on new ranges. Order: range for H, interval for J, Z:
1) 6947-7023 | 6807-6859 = 1.46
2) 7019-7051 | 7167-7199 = 2.07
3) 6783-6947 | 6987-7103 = 0.94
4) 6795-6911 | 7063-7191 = 1.88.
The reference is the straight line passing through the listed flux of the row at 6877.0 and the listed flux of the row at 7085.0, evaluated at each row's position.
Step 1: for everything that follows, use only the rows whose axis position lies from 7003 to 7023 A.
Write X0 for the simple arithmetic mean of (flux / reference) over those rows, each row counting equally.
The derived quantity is 1.04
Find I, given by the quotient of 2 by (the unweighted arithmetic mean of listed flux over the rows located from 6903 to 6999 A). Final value 0.059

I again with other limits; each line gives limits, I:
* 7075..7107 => 0.064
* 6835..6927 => 0.060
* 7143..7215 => 0.066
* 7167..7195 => 0.065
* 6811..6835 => 0.061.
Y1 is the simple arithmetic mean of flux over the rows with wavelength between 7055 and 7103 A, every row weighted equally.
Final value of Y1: 31.8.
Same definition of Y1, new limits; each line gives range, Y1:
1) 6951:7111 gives 33.1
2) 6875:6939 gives 33.8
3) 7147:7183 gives 30.5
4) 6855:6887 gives 33.0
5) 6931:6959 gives 33.6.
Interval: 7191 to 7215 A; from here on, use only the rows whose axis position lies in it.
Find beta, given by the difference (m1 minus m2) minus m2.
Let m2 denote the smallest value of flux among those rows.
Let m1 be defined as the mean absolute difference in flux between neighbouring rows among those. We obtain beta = -60.4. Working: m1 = 0.18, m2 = 30.3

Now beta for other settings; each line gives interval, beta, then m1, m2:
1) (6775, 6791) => -64.0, 0.57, 32.3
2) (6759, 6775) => -66.2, 0.17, 33.2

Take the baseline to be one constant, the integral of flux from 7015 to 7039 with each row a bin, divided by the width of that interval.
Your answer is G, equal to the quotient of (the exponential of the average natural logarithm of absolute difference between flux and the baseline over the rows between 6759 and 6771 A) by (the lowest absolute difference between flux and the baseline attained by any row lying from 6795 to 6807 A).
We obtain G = 0.7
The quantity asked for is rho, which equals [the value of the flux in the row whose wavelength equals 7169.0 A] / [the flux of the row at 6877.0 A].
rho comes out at 0.91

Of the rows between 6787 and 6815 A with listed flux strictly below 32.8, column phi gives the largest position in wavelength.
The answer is 6813.0 A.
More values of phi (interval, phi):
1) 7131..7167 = 7165.0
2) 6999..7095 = 7093.0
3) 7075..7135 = 7133.0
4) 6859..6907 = 6865.0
